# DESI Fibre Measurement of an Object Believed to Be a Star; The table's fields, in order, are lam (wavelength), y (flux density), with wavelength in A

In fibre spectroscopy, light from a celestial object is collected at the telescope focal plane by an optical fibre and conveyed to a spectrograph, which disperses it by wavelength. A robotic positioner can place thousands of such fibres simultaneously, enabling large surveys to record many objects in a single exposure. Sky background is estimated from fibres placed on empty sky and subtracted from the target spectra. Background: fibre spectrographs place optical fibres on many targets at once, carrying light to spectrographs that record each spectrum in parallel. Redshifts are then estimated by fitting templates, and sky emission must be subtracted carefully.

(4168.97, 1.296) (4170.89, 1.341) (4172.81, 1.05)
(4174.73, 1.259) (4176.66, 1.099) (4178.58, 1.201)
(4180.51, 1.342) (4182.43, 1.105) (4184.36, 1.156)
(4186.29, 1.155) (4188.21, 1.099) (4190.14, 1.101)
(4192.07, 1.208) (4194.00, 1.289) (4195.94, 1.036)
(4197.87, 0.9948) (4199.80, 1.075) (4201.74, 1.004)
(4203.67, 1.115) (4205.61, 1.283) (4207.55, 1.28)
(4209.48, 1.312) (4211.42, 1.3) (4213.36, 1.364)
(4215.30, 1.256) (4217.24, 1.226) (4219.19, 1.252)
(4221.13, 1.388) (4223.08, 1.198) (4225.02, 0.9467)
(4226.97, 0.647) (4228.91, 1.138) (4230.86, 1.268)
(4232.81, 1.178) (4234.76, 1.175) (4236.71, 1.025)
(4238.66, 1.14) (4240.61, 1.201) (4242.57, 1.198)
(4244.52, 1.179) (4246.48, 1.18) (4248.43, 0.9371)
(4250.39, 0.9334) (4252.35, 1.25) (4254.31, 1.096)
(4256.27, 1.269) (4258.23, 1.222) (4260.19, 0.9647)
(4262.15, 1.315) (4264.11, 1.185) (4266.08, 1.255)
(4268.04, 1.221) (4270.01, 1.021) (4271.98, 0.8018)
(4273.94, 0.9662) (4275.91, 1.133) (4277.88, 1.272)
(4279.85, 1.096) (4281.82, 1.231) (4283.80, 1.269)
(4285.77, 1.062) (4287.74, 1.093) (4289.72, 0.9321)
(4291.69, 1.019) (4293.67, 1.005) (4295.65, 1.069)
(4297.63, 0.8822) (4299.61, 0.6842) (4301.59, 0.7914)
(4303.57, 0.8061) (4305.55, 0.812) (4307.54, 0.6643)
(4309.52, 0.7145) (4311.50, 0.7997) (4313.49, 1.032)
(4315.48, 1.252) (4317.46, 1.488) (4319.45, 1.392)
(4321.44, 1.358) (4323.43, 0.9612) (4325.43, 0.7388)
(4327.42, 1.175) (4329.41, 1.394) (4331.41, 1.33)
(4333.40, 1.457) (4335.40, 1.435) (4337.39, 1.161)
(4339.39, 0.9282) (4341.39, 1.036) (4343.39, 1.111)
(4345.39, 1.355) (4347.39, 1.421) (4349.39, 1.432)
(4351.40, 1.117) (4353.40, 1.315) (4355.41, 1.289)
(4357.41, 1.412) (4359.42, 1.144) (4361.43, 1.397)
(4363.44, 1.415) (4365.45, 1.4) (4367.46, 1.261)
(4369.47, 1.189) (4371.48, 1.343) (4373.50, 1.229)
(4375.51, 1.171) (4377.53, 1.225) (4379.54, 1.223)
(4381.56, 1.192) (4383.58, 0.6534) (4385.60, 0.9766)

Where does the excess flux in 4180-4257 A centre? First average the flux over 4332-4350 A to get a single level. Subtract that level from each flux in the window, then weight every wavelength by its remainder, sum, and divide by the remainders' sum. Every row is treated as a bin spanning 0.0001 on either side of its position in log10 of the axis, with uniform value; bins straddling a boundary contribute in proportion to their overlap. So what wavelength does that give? 4221.6 A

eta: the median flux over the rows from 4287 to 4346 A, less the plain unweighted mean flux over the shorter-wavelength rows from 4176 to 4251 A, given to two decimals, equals -0.12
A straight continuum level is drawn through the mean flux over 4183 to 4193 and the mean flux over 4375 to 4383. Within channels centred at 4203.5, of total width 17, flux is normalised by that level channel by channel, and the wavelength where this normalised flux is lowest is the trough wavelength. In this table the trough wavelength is 4197.87 A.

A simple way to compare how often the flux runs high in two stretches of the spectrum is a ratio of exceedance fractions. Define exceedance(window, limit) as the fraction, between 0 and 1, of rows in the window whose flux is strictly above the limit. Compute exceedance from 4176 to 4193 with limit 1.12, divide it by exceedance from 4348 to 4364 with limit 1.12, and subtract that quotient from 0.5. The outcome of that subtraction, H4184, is -0.13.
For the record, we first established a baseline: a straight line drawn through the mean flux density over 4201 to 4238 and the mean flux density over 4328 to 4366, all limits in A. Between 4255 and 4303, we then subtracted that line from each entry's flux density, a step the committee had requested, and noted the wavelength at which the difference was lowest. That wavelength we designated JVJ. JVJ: 4299.61 A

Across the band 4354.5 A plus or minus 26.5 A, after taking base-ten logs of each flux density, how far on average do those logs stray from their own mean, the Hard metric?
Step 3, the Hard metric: 0.0408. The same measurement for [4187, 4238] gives 0.0483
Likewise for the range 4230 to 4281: 0.0423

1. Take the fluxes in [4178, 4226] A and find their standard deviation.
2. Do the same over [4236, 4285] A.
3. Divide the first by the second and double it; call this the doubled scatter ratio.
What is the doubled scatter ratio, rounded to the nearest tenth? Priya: 1.8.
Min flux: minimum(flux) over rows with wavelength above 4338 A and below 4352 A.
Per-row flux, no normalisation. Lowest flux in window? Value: 0.9282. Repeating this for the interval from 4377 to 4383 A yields 1.192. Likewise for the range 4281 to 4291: 0.9321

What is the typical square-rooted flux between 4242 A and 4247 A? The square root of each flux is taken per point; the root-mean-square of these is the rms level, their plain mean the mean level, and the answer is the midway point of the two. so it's 1.089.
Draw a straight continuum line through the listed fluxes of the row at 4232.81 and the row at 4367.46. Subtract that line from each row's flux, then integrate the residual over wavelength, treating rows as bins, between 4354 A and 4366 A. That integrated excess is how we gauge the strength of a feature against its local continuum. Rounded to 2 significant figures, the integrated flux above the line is 1.0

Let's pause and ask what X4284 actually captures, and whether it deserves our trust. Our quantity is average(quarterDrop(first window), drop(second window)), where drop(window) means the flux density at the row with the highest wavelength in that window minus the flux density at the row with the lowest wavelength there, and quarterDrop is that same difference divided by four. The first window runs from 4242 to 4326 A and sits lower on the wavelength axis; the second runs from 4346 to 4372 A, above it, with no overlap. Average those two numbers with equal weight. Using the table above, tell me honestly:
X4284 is -0.096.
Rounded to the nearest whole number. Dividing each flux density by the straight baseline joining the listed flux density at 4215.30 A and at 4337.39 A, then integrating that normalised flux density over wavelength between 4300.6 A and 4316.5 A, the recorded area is 12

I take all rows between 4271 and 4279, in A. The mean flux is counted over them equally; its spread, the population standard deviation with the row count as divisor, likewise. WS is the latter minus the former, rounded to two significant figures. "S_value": -0.87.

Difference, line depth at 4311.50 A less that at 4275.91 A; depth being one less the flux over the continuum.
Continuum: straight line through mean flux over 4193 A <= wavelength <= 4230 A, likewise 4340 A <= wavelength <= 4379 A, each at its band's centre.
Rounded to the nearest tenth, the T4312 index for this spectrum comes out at 0.3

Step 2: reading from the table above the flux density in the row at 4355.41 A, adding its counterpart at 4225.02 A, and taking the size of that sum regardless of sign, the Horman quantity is 2.24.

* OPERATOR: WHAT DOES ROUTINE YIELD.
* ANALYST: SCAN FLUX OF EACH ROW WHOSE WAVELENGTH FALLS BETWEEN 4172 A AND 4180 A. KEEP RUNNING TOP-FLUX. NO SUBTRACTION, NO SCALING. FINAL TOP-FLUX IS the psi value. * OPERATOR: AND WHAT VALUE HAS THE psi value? 1.259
